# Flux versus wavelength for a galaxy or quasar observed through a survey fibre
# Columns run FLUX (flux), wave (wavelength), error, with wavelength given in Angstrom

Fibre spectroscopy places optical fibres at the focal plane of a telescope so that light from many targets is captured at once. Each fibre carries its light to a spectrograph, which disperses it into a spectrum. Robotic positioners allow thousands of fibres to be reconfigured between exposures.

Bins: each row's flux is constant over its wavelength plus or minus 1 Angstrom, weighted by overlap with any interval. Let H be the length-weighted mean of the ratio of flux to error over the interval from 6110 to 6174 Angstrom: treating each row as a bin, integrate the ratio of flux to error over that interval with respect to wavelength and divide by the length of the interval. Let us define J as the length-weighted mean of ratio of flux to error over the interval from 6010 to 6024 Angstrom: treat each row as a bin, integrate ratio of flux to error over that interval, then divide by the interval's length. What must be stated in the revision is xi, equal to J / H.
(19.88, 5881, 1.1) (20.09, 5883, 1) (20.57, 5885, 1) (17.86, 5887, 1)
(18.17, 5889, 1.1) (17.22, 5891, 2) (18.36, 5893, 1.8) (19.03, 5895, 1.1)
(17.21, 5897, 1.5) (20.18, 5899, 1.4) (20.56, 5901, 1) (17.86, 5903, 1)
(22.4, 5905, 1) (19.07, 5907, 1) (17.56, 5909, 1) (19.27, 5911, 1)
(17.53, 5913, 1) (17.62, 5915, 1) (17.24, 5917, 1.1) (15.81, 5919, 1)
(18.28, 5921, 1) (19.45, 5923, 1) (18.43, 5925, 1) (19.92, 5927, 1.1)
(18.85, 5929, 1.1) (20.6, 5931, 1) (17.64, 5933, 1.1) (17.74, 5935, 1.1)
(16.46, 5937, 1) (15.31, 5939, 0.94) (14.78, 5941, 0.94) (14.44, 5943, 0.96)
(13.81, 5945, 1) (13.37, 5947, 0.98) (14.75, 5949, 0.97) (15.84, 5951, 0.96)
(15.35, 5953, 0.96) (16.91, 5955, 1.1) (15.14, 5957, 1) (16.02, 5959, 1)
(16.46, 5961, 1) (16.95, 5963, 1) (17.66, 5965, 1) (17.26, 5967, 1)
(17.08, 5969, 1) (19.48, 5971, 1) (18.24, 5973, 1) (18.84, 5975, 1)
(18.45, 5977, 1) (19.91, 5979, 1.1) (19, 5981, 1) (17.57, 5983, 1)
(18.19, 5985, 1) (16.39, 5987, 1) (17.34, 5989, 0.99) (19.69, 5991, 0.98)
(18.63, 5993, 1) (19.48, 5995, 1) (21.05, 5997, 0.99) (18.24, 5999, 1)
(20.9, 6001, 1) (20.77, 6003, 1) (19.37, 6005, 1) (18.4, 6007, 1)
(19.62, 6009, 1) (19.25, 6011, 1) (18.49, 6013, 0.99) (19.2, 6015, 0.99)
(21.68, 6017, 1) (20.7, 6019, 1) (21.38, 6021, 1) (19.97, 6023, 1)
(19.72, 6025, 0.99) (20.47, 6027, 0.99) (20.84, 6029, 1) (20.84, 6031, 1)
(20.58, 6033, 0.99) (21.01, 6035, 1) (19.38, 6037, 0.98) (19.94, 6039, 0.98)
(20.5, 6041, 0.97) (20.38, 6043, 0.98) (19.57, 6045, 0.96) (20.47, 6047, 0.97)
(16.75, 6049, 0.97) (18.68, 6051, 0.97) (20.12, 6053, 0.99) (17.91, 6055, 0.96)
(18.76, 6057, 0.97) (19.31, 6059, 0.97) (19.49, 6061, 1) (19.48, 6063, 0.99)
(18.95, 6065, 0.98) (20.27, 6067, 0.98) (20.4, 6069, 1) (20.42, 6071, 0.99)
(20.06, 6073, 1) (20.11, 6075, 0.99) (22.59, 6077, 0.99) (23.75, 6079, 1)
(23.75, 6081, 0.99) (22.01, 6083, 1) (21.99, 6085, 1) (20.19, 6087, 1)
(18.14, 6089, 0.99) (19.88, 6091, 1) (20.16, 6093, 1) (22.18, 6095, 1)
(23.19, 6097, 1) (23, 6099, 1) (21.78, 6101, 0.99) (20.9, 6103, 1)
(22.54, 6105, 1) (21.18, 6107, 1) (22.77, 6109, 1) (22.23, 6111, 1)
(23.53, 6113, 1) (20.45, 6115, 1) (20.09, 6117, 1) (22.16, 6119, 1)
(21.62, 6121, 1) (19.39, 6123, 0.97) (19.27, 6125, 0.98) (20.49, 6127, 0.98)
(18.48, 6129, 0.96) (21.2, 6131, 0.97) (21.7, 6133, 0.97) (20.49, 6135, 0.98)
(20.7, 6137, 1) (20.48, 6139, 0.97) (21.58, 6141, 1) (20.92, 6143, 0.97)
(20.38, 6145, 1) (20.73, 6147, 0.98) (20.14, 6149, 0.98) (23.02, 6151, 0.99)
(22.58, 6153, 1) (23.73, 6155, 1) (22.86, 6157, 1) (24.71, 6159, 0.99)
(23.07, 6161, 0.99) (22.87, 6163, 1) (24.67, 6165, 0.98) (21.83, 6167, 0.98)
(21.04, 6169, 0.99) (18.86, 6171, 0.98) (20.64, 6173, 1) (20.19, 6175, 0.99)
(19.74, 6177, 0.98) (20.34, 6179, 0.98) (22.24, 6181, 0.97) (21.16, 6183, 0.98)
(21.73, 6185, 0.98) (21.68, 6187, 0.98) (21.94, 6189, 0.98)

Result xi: 0.93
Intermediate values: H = 22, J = 20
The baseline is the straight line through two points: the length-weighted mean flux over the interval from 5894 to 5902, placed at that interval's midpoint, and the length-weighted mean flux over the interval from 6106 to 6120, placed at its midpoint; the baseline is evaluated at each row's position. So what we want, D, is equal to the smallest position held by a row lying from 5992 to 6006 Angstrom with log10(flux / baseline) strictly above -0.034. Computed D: 5995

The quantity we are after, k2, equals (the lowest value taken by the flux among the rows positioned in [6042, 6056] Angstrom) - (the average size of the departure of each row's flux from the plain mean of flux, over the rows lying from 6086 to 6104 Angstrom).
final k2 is 15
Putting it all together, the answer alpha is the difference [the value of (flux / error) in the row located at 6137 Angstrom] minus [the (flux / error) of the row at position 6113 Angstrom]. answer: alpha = -2.8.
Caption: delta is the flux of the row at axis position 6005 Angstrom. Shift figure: 19.37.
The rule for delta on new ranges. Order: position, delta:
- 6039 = 19.94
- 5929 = 18.85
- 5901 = 20.56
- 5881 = 19.88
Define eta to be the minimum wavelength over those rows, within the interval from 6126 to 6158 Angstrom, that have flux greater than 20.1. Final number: 6127 Angstrom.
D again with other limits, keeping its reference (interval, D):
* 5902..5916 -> 5903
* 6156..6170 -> 6157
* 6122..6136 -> 6127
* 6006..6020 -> 6009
